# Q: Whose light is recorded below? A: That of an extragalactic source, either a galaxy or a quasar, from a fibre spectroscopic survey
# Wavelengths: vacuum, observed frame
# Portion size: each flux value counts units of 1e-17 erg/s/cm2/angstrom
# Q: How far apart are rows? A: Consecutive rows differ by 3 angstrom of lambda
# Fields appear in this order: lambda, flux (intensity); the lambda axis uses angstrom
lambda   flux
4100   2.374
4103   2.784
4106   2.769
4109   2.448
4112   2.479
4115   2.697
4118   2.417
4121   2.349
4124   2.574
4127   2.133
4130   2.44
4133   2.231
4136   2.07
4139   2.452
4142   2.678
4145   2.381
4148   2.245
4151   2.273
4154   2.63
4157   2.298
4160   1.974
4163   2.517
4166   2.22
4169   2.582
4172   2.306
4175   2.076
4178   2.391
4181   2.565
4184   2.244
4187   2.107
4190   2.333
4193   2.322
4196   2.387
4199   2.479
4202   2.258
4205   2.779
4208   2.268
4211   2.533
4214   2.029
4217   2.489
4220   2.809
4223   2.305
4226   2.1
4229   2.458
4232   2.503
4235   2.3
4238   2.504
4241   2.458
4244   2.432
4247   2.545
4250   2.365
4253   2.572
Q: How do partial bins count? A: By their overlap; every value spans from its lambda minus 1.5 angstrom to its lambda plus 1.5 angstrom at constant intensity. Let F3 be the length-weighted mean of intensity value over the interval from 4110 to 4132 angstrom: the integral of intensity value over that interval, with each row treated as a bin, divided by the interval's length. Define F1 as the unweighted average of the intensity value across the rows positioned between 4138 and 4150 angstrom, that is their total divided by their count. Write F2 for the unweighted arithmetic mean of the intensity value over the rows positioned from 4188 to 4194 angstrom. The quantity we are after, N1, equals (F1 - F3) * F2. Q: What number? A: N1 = 0.01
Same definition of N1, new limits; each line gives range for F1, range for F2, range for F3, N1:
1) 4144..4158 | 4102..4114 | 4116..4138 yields 0.10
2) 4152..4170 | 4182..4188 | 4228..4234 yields -0.21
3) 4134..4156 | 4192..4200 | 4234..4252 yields -0.12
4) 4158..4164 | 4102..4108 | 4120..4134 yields -0.29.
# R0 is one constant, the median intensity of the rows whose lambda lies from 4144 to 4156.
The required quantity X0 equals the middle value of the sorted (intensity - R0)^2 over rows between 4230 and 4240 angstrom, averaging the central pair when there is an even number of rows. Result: 0.031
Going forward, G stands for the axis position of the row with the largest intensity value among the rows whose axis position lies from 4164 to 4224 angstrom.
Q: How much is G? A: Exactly 4220 angstrom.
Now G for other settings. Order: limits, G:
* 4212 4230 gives 4220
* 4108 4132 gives 4115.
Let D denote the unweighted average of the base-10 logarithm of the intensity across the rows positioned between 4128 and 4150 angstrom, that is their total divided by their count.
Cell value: 0.371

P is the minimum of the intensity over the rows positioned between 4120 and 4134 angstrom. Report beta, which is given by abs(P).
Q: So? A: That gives 2.13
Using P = 2.133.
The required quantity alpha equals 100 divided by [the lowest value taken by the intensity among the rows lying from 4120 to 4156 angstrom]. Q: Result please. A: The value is 48.3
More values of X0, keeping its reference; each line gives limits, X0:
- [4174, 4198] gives 0.005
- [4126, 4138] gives 0.025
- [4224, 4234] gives 0.031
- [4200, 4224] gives 0.034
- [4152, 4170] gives 0.051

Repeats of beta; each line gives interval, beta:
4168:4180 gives 2.08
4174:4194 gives 2.08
